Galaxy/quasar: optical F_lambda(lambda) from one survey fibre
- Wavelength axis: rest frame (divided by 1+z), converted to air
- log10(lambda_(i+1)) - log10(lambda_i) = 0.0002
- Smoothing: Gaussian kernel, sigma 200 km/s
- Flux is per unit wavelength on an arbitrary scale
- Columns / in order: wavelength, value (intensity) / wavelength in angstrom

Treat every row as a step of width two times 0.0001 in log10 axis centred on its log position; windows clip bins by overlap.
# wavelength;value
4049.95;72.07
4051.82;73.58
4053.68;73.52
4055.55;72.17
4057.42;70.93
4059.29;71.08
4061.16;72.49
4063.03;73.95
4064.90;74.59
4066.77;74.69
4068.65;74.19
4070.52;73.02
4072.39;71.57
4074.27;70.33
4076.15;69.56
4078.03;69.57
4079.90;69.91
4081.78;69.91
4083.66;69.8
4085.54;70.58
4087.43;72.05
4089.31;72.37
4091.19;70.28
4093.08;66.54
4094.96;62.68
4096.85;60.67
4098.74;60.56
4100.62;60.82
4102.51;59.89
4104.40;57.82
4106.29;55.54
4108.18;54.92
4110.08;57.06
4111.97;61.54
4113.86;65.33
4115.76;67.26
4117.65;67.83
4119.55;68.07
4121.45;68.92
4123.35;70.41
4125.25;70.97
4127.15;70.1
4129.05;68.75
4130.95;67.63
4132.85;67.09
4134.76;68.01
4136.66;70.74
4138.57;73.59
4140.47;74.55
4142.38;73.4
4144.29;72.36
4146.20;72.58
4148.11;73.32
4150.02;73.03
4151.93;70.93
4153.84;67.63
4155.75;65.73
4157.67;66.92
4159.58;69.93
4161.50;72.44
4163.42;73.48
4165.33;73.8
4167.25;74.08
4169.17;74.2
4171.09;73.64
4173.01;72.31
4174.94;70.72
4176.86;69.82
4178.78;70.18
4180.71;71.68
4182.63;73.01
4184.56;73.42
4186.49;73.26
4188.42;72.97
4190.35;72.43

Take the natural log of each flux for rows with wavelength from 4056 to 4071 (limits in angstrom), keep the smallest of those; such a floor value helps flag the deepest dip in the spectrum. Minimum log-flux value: 4.262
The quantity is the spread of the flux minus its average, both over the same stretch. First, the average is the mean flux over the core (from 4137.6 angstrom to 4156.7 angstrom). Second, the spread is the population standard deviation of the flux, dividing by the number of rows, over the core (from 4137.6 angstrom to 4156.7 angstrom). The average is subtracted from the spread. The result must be -69.0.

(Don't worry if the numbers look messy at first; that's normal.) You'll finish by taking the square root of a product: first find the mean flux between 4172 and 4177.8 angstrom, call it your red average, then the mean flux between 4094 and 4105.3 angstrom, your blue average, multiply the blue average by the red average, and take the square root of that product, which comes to 65.5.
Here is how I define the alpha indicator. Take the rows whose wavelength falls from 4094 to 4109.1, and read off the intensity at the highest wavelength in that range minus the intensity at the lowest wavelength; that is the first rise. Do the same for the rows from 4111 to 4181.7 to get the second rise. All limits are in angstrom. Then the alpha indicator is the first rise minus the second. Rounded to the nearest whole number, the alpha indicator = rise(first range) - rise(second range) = -18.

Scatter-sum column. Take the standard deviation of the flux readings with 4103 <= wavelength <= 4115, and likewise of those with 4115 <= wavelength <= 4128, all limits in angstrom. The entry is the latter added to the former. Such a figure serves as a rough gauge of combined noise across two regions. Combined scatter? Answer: 5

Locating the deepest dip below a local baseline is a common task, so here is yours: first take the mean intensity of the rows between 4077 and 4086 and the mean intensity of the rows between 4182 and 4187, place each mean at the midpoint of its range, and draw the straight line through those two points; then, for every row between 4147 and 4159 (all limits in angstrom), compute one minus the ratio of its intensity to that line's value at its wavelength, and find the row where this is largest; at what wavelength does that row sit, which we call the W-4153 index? 4155.75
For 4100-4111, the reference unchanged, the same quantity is 4108.18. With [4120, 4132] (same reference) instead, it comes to 4130.95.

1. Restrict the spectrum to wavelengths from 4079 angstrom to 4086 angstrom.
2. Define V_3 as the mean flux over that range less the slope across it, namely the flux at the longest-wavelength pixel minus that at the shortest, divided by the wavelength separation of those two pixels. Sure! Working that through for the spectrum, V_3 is 69.9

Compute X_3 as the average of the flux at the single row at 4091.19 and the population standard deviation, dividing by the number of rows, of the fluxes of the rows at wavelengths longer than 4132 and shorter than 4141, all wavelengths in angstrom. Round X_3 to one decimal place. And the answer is 36.6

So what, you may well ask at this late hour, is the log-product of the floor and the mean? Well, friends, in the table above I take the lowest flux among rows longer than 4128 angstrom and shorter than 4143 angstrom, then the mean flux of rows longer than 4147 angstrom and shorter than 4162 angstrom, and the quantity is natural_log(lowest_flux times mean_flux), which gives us 8.45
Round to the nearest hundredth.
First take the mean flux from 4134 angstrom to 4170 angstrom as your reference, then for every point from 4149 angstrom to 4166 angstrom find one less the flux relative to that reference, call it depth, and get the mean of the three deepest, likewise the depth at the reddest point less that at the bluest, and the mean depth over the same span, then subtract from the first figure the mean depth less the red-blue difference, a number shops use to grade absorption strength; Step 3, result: 0.04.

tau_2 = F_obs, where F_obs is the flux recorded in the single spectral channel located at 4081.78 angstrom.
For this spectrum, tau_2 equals 69.91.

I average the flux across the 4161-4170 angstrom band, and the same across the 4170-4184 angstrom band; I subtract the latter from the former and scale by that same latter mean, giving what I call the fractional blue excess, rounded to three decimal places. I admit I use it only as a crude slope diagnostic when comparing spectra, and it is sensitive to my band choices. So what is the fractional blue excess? 0.028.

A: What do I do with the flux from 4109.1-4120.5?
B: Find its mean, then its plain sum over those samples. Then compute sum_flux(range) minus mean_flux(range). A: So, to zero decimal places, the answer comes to 323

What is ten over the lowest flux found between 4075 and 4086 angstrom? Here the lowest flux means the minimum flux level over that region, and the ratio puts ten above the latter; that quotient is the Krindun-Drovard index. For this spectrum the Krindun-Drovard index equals 0.144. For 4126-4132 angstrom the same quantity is 0.148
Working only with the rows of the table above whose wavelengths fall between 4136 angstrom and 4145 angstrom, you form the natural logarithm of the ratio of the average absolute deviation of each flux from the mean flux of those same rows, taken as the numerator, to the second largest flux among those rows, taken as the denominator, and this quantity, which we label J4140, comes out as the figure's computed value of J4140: -4.2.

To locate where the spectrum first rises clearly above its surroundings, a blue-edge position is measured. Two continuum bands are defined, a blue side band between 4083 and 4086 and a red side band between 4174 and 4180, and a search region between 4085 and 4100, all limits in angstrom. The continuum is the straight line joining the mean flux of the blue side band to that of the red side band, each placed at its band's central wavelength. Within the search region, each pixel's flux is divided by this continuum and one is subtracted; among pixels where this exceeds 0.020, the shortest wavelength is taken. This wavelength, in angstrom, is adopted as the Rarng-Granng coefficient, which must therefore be 4087.43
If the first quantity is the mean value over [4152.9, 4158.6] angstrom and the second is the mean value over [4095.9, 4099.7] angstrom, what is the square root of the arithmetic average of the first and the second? 7.98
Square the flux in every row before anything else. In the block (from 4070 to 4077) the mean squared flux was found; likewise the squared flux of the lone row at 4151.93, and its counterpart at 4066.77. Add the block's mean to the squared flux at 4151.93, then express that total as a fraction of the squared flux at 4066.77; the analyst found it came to 1.81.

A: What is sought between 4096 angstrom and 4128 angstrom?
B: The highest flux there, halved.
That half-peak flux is 35.5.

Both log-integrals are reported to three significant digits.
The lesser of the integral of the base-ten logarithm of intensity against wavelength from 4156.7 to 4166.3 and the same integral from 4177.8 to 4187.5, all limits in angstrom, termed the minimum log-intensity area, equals 17.8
